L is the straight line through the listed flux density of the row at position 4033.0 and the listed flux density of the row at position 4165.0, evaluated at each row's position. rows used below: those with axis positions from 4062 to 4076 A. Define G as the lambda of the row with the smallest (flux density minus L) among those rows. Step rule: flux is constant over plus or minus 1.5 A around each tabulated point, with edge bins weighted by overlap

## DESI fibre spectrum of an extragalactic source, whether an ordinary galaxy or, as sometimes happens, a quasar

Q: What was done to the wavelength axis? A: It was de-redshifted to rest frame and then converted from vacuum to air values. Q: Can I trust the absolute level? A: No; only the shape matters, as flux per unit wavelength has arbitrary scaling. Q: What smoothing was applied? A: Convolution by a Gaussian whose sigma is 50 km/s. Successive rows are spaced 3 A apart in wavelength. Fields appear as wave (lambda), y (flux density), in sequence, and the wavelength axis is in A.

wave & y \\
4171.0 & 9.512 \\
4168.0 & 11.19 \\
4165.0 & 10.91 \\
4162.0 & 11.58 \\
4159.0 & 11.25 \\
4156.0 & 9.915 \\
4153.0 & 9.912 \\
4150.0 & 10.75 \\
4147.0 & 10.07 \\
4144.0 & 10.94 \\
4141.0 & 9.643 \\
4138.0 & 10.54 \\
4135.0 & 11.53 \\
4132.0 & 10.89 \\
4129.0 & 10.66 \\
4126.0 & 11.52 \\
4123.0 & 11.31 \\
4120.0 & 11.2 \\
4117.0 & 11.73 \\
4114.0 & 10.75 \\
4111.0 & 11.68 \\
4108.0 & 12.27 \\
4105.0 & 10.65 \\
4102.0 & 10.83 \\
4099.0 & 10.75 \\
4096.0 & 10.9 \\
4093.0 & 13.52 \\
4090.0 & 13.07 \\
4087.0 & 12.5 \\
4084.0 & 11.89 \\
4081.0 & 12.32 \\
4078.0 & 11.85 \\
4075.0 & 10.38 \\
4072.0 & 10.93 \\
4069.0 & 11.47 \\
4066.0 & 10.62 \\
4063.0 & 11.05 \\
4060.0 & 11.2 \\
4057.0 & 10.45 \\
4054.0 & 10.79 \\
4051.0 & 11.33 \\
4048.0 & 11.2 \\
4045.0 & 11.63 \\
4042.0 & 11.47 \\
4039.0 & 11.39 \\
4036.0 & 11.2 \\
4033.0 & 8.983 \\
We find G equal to 4075.0 A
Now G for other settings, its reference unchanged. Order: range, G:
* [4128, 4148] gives 4141.0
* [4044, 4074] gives 4057.0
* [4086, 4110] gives 4105.0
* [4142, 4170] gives 4156.0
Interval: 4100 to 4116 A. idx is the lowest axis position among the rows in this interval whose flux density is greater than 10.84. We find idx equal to 4108.0 A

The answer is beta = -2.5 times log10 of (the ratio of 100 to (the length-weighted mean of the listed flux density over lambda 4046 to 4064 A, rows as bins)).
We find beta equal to -2.39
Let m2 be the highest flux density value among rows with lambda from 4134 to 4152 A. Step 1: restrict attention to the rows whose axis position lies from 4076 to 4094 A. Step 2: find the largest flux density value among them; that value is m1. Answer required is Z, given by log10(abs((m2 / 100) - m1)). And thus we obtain 1.13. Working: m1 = 13.52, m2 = 11.53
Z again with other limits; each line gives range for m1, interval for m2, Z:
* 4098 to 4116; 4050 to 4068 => 1.08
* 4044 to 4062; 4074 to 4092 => 1.06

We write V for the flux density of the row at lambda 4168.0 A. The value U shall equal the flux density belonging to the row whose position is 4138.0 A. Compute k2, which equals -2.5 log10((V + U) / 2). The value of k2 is -2.59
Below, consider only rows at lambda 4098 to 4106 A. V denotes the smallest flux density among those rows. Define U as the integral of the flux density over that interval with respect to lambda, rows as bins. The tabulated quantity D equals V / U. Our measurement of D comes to 0.124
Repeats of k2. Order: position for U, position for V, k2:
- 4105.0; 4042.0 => -2.61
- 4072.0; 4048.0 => -2.61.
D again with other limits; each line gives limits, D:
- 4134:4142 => 0.114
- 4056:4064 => 0.120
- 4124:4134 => 0.096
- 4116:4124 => 0.123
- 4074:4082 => 0.112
